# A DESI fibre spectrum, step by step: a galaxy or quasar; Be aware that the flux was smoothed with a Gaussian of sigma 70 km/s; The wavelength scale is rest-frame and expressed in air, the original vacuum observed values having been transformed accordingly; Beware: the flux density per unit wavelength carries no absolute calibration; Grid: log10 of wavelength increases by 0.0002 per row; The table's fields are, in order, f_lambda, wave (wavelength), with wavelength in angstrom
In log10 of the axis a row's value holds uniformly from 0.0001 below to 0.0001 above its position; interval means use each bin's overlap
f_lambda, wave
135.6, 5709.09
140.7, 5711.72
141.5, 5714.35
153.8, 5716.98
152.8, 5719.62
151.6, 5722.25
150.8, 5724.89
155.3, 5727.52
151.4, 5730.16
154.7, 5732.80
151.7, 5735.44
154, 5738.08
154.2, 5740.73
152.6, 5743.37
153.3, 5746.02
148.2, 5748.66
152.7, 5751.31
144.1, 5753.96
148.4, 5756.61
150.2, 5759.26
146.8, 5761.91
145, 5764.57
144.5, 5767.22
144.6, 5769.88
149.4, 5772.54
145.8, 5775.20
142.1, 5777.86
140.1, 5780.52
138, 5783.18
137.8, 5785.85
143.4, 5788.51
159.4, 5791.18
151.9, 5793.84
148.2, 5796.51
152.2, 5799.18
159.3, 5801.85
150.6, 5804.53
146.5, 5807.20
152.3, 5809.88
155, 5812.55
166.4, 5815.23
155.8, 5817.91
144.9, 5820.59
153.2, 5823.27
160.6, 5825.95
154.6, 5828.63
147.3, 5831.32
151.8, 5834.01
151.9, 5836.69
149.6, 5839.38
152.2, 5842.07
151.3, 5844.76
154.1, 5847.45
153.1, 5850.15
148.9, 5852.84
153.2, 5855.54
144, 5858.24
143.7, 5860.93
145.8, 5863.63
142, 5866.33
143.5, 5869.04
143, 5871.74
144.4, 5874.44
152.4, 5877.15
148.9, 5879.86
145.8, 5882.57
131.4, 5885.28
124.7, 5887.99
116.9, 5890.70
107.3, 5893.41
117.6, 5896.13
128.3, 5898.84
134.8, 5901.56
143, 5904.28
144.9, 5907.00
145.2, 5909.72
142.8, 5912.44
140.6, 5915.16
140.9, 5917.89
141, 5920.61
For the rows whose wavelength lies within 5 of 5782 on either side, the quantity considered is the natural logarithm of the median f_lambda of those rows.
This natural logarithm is 4.93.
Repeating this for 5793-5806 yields 5.02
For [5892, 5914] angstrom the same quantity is 4.93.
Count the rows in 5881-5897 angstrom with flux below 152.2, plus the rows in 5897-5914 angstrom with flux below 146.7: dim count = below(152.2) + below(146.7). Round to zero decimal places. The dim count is 12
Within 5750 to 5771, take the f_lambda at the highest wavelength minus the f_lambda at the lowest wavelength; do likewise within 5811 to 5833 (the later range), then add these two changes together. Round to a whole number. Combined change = -16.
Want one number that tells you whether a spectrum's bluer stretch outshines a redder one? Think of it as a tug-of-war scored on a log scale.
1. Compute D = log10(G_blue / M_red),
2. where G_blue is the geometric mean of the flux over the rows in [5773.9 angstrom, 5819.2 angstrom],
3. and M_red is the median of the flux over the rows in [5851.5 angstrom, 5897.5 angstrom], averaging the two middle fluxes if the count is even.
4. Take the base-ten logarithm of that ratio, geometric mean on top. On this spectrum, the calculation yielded 0.017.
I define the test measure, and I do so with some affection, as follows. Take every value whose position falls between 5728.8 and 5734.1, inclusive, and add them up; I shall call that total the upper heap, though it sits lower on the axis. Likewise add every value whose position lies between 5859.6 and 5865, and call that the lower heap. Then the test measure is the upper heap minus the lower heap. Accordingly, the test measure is 17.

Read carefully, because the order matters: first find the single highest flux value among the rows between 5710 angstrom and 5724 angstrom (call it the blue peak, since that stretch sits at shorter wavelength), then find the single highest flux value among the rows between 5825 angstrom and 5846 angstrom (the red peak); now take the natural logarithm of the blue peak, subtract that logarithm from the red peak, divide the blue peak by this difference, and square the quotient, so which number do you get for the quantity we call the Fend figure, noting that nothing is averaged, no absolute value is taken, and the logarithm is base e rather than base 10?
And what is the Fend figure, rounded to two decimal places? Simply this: 0.98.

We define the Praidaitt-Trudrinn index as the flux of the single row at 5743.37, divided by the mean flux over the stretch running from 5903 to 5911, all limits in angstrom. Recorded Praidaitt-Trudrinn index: 1.057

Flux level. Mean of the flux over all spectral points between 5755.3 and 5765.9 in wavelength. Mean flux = 148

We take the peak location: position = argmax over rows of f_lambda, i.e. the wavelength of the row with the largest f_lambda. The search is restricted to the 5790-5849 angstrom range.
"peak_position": 5815.23 angstrom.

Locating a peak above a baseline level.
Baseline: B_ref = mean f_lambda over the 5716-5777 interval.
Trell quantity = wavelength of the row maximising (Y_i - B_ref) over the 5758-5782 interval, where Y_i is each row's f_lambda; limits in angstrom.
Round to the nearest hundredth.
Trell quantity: 5759.26 angstrom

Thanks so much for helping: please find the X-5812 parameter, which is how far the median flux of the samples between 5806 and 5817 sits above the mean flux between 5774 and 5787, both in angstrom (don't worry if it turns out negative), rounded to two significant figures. 13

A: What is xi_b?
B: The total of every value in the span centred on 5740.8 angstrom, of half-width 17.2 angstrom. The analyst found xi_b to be 1971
